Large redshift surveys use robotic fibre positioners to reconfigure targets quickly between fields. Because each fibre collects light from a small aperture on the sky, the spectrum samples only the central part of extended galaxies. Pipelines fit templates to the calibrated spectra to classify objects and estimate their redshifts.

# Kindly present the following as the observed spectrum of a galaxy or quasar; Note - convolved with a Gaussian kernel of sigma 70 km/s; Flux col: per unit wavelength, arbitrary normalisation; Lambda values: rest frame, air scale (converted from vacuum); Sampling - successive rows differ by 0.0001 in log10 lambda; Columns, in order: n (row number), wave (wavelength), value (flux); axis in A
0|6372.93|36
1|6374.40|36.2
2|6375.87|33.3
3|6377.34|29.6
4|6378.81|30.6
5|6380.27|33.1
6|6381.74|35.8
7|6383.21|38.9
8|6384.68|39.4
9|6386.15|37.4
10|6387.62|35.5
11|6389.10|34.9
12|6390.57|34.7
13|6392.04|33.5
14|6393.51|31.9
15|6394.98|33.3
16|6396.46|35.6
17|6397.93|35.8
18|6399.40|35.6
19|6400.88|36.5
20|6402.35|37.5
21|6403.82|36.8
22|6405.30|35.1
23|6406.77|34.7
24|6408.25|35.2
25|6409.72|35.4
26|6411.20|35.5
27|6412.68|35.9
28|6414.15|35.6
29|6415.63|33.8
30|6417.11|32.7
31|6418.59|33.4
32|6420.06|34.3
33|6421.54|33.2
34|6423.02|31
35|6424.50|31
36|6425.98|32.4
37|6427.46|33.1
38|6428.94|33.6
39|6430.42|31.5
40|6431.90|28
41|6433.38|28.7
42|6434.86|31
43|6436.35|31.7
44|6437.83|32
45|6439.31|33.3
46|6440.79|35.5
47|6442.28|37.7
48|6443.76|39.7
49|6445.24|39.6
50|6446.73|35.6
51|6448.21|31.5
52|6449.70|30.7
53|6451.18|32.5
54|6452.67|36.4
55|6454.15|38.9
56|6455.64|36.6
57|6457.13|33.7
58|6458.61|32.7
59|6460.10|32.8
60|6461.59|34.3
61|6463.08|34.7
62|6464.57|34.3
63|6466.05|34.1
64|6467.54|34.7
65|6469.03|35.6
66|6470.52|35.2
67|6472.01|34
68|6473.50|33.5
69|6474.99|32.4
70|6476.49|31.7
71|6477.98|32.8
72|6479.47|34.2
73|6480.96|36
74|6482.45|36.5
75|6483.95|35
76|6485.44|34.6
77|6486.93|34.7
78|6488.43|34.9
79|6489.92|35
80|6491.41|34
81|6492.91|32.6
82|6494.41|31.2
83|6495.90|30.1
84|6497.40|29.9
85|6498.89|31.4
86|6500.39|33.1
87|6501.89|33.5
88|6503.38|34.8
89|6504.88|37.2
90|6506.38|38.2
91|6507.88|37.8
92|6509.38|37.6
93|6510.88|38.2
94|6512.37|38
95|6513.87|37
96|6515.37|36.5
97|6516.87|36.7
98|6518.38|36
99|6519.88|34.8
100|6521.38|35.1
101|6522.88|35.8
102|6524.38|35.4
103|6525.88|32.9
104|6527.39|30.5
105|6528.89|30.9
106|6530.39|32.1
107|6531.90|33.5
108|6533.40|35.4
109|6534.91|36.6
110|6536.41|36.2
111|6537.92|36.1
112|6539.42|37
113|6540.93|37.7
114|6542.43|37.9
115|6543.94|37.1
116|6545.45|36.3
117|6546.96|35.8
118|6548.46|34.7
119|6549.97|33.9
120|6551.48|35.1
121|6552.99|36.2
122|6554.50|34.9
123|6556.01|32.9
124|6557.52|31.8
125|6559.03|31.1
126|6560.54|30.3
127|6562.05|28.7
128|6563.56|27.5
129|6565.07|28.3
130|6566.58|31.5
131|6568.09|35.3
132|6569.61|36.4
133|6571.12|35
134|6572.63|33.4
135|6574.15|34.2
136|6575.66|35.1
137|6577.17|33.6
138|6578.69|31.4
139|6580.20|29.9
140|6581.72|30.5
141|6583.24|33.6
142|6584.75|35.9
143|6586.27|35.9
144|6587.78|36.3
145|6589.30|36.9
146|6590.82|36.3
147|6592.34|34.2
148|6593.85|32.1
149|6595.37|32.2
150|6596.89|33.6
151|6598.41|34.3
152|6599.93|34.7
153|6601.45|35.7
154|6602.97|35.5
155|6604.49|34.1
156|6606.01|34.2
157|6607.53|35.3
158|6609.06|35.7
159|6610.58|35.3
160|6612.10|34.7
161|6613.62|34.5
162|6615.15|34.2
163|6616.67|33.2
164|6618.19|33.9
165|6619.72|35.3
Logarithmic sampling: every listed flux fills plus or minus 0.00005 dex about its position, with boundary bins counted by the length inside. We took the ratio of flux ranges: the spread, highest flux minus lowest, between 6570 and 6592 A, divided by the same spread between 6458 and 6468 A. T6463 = 3.5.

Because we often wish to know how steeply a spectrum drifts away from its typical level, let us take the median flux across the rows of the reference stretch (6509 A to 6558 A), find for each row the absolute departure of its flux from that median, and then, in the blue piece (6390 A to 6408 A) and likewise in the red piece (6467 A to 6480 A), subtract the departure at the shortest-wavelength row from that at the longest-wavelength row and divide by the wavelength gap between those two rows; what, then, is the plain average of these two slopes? 0.02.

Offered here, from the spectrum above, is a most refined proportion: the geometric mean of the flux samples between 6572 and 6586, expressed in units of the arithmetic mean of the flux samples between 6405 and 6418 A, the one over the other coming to 0.95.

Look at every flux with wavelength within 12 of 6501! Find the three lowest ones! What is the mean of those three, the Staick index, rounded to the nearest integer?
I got 30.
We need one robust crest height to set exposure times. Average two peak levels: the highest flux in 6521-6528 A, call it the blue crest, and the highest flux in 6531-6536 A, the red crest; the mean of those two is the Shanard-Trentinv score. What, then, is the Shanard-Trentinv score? 36.2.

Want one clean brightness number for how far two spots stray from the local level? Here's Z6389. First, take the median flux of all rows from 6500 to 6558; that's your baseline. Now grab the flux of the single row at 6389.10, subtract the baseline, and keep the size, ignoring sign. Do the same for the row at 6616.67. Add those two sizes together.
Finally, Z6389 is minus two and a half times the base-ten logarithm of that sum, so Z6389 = -1.36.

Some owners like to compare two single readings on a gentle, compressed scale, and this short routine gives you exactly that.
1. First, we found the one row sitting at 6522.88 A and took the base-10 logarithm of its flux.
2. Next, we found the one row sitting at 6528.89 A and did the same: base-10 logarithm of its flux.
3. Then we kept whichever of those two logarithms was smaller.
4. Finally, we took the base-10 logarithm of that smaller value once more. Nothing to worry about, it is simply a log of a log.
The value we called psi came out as 0.173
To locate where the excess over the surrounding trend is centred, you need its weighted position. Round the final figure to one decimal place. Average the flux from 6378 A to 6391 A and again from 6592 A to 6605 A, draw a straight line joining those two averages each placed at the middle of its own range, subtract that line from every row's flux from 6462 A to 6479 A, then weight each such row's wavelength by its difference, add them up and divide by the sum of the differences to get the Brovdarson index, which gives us 6474.1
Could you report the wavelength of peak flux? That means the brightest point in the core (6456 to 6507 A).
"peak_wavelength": 6506.38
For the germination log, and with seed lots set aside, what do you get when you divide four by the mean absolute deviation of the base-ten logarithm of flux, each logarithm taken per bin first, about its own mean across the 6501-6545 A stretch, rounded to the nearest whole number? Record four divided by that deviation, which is 192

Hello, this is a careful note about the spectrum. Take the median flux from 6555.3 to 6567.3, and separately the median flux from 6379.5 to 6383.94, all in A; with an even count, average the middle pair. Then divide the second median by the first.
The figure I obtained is 1.17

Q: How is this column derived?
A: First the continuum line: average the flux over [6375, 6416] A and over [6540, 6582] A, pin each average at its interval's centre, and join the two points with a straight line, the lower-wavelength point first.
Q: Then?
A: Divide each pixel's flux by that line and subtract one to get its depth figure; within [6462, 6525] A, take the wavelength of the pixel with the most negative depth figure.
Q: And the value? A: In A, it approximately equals 6497.40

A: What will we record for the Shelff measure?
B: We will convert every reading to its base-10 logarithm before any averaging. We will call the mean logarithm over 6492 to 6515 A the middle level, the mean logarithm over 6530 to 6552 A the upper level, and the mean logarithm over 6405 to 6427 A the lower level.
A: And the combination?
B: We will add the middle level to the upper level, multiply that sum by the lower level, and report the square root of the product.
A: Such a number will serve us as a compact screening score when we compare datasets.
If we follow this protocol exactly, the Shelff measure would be 2.175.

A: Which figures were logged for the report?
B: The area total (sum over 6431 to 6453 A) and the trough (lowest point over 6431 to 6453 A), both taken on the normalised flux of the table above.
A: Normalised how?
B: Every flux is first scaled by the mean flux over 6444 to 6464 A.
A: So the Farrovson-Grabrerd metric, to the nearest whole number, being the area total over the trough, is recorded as 18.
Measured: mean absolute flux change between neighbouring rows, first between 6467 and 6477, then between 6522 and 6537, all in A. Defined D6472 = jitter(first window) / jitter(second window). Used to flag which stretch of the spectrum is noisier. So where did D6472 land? 0.61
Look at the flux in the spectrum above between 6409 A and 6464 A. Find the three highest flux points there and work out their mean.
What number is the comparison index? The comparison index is 39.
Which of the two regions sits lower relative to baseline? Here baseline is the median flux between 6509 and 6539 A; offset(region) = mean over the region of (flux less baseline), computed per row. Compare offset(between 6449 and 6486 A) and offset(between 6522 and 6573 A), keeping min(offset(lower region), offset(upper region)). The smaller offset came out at -1.95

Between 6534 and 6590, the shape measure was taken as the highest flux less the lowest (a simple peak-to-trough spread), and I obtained 10.4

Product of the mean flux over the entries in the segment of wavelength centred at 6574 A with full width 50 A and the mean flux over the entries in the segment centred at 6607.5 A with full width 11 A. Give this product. 1164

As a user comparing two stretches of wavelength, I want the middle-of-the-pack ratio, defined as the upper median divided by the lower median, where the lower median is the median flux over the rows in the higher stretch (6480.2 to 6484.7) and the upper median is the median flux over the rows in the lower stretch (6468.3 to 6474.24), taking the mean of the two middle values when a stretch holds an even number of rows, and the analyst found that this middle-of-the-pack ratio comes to 0.96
